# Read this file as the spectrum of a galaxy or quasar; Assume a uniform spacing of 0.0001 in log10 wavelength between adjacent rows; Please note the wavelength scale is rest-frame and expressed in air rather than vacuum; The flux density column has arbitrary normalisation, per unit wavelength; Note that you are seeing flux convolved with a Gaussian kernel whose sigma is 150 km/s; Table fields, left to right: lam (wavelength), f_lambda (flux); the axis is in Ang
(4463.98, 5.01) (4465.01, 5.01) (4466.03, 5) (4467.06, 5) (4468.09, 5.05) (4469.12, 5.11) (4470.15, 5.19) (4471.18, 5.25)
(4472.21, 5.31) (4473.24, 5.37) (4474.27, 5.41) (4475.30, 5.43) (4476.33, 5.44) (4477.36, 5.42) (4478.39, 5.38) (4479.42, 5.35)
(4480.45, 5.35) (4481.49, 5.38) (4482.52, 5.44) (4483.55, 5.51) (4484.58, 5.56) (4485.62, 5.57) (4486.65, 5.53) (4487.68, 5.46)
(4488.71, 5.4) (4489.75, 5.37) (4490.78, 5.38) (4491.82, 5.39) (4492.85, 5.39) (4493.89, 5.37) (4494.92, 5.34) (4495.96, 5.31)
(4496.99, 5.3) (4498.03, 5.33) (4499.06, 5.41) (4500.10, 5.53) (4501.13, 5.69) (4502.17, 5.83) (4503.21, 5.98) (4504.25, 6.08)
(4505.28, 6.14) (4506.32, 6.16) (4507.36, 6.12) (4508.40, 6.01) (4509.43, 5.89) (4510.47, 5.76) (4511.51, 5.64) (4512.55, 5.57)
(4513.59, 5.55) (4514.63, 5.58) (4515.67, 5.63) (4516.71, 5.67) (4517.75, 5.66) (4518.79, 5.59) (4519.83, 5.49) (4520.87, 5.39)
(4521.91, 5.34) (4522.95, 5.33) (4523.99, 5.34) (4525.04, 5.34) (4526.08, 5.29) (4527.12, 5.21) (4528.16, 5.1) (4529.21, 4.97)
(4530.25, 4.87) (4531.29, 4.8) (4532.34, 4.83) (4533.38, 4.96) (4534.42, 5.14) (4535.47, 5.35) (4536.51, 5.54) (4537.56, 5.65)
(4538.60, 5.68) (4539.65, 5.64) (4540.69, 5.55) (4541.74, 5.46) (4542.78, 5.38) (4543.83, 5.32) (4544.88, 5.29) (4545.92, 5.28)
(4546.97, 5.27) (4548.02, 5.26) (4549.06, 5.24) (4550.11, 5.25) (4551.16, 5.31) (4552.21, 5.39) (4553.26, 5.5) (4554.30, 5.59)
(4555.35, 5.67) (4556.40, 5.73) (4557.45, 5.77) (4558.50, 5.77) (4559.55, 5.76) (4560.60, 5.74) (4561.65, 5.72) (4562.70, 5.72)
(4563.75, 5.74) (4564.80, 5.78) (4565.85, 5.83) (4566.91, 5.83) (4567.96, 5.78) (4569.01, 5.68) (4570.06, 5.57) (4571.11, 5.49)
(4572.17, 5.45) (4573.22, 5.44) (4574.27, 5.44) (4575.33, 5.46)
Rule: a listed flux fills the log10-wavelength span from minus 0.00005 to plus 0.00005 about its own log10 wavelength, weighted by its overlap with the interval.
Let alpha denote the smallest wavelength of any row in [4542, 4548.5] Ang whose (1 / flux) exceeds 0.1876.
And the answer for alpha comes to 4543.83 Ang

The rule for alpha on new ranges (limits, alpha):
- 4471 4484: 4471.18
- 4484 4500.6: 4495.96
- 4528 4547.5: 4528.16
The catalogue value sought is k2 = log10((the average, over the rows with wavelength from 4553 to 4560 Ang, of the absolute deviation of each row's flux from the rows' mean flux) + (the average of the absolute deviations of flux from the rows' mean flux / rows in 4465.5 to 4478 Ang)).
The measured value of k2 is -0.63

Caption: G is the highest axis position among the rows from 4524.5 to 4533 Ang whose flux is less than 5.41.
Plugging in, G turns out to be 4532.34 Ang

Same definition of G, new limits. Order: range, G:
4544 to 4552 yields 4551.16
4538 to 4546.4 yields 4545.92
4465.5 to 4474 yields 4473.24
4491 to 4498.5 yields 4498.03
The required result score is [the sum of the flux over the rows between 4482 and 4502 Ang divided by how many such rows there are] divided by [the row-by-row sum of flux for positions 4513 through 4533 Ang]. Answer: 0.0538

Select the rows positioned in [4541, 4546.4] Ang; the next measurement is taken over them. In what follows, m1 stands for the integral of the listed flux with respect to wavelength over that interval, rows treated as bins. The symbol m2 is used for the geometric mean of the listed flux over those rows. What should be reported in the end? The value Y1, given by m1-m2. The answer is 23.6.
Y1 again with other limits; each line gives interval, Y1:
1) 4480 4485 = 21.8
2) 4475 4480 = 21.6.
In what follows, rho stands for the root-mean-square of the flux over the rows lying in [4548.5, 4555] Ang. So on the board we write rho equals 5.38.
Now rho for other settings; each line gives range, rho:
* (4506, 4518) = 5.77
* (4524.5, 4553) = 5.28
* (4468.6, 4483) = 5.35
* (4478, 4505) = 5.49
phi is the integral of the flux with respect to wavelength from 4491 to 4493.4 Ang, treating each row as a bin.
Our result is 12.9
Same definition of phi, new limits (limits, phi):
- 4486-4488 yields 11.0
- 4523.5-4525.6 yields 11.2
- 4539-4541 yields 11.2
